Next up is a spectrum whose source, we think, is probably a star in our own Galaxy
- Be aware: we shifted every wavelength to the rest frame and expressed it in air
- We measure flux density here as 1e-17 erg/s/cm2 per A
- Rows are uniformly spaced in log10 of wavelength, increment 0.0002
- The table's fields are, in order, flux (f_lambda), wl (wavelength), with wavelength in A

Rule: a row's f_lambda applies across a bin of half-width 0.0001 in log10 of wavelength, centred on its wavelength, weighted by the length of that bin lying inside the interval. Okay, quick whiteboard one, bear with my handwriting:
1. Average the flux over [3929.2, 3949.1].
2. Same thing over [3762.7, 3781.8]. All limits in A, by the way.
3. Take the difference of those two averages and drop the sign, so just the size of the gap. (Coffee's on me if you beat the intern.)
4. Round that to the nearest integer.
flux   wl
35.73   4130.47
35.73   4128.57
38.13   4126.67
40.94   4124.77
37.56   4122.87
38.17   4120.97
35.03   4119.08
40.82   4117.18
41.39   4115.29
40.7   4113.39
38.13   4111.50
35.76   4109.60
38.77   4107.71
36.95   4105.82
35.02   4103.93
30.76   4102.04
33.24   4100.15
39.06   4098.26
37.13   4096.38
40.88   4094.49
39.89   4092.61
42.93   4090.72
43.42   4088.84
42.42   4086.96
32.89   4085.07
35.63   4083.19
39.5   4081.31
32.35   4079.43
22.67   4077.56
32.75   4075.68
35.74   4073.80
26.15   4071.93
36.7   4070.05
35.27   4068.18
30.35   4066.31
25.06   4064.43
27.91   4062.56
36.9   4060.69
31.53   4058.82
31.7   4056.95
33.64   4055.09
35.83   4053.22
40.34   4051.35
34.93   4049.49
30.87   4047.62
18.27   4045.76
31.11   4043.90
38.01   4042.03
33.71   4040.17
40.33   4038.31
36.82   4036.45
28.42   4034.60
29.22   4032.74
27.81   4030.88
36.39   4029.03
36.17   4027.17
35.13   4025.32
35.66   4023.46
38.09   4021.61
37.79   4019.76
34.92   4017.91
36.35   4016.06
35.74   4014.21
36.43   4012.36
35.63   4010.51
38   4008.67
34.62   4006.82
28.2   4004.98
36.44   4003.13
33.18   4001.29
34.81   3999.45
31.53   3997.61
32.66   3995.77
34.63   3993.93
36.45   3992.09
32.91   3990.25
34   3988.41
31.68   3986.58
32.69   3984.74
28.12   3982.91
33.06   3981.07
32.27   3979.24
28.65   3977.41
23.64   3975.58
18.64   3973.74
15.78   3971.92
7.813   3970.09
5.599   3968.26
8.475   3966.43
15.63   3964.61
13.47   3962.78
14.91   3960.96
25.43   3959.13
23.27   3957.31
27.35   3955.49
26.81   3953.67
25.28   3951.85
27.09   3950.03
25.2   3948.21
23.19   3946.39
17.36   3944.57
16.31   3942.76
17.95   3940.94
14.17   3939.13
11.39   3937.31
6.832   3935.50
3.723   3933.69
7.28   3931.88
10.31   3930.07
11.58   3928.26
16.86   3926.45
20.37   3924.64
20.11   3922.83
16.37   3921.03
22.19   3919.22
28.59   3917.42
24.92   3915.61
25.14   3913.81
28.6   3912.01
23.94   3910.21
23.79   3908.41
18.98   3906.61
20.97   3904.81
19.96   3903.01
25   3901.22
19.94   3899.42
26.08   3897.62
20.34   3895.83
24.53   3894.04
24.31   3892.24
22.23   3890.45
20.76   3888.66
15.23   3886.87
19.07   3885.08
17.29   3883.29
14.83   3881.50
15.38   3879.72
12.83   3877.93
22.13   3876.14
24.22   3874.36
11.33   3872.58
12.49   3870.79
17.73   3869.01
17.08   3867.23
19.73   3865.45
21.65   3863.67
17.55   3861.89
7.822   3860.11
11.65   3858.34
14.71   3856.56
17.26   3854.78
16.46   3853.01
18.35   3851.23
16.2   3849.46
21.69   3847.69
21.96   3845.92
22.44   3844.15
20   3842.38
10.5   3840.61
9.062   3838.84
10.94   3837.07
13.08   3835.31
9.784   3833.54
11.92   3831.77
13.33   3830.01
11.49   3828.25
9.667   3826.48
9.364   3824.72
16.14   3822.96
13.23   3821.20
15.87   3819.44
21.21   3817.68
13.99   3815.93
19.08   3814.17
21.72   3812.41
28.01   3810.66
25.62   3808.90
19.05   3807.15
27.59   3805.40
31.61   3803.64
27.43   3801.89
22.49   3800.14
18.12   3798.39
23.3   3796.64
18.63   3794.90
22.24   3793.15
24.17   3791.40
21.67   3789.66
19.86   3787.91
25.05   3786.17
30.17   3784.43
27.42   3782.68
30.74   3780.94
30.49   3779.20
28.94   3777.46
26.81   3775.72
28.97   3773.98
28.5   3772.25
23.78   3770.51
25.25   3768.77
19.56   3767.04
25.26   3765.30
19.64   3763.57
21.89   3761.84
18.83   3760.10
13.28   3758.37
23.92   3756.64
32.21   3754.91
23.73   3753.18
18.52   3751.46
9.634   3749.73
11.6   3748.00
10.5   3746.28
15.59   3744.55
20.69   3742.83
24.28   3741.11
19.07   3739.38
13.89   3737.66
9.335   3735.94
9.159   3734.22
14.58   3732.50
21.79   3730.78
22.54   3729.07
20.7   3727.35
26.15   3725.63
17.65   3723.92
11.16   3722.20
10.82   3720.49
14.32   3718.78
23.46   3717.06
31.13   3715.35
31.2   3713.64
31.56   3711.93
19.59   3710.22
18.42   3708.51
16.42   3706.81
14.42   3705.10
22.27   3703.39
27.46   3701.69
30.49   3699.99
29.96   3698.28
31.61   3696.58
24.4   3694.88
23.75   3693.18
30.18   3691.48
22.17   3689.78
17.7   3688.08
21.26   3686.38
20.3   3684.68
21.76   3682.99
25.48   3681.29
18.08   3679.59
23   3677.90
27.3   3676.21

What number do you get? 12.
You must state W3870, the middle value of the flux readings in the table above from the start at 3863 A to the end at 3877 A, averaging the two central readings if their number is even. 19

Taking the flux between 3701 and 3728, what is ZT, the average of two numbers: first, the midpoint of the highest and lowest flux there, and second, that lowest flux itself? 16.0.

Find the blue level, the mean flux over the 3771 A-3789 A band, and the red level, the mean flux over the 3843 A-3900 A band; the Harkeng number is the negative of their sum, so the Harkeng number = -46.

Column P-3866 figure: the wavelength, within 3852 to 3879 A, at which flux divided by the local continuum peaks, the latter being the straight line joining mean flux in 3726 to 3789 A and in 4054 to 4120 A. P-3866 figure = 3874.36 A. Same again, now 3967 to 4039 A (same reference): 4038.31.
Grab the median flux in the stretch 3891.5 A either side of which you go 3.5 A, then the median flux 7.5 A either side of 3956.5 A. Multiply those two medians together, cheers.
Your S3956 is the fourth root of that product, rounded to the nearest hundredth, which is 4.93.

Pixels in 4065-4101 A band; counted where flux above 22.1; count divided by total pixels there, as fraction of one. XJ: 1.00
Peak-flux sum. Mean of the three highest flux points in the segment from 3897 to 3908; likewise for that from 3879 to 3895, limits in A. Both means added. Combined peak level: 48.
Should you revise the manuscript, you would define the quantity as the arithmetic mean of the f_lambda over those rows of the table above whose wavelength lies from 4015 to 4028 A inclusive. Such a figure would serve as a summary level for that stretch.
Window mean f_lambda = 36.3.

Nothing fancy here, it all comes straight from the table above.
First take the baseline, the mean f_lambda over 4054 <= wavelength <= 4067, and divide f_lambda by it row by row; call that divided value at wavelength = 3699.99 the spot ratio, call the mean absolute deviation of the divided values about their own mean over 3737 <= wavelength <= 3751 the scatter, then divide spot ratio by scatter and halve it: 3.6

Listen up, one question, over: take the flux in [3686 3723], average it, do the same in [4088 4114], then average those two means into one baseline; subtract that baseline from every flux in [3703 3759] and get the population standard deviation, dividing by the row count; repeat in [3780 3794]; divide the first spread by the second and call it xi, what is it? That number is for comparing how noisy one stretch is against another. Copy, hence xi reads 1.8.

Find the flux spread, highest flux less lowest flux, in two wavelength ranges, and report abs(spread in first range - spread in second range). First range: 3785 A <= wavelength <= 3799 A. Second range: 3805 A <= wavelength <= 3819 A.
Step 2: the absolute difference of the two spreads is 7.1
